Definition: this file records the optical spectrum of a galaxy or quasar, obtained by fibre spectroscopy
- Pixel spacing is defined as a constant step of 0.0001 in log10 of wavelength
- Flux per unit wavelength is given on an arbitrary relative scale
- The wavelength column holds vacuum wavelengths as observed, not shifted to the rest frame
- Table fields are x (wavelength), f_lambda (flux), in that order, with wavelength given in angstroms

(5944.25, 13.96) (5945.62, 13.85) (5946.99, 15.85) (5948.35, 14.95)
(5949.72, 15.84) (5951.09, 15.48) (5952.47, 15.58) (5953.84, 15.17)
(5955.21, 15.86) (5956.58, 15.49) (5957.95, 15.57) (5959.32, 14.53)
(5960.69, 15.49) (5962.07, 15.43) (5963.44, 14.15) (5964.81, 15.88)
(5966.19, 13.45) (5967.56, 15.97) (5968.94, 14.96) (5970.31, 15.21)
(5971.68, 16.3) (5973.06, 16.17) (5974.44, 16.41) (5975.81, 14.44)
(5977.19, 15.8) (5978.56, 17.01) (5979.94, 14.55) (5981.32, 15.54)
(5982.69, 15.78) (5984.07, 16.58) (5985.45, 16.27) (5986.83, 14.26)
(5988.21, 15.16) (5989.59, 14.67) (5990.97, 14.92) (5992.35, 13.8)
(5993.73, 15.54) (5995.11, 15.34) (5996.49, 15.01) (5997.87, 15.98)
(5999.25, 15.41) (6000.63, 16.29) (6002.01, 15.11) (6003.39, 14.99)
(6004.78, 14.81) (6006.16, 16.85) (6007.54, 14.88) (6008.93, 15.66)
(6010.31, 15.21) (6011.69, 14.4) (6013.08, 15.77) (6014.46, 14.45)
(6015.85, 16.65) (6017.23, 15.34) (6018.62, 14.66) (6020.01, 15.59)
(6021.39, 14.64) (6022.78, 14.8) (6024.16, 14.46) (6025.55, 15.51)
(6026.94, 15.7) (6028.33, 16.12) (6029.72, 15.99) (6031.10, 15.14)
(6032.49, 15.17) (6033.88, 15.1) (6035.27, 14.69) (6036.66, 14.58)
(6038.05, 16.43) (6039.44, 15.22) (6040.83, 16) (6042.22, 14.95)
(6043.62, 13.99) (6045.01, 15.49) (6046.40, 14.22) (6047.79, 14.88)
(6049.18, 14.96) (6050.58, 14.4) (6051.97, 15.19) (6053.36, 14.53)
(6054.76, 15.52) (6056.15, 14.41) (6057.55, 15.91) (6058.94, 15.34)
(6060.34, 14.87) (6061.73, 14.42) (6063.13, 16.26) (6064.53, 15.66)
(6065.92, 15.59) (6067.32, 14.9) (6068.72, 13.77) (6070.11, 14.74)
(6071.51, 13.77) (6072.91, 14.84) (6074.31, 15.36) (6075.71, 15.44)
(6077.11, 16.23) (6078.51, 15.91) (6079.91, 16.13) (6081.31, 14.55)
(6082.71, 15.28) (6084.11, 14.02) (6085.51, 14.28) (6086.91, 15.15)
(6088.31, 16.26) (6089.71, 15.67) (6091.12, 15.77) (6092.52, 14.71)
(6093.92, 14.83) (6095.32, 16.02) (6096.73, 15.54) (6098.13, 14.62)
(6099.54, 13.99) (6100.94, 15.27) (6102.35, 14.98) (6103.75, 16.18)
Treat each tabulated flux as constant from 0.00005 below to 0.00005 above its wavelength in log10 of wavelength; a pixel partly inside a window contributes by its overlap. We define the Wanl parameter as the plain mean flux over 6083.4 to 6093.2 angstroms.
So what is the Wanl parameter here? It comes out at 15.1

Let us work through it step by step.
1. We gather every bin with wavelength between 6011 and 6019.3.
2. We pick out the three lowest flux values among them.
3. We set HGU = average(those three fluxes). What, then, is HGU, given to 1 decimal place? 14.5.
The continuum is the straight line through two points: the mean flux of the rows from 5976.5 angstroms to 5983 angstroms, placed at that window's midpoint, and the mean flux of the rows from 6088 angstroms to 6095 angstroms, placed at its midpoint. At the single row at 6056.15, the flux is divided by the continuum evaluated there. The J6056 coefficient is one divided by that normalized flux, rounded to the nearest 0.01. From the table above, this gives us 1.08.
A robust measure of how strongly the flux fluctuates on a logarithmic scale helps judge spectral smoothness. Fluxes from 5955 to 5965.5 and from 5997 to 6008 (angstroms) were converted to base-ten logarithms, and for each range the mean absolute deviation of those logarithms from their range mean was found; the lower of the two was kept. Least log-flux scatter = 0.014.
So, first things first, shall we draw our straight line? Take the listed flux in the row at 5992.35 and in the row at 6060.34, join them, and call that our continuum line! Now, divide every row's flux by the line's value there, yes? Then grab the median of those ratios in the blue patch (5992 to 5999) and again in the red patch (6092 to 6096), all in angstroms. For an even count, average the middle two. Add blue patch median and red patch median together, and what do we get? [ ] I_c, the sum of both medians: 2.07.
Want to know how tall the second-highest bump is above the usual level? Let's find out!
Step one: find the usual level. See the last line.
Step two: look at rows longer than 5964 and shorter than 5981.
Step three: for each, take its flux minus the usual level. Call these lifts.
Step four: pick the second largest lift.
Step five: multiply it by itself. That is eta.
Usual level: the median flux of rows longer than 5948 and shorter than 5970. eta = 0.86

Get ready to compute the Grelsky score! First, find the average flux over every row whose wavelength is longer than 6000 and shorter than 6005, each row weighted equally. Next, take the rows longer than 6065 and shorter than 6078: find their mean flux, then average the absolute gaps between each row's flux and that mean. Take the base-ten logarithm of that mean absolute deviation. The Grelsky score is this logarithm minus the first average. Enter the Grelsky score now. -15.5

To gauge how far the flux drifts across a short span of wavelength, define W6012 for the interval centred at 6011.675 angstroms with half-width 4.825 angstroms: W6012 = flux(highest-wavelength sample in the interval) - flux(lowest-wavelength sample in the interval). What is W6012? 1.8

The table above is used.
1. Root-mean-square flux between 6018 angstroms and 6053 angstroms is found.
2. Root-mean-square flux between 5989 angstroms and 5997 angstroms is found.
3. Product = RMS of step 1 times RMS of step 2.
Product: 225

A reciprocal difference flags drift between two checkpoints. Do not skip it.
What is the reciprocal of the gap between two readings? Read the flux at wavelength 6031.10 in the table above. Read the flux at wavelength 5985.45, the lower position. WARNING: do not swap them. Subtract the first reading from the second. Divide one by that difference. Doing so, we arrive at 0.9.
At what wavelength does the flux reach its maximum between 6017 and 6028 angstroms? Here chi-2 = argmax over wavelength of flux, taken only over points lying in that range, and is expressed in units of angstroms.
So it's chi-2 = 6026.94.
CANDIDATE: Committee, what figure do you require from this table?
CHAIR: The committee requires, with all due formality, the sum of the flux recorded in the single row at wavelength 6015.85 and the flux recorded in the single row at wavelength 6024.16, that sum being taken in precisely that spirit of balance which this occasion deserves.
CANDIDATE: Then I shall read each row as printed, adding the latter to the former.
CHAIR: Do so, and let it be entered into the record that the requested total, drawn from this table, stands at 31.1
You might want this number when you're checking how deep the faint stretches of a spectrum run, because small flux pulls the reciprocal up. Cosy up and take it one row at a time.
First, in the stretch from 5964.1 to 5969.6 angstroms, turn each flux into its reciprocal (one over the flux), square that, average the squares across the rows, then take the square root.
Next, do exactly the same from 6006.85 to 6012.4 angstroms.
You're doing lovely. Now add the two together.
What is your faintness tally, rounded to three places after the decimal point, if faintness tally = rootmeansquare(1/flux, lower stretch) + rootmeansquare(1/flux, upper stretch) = 0.133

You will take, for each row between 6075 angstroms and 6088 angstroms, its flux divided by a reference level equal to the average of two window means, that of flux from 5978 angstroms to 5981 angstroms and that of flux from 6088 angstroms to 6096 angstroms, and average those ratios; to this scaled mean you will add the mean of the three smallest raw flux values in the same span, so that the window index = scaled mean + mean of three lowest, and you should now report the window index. 15.3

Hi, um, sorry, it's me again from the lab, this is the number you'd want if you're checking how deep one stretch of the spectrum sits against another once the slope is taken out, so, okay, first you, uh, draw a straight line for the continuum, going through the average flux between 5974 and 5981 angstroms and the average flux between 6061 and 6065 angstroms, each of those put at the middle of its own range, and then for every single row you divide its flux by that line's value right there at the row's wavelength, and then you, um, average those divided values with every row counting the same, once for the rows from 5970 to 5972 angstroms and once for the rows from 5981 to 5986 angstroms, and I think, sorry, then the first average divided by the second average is 0.980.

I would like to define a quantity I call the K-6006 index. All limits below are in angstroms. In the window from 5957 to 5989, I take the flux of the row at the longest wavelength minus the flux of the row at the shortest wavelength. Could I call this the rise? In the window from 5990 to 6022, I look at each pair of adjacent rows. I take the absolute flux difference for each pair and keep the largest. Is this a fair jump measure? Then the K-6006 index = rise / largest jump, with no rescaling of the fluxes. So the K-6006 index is -0.19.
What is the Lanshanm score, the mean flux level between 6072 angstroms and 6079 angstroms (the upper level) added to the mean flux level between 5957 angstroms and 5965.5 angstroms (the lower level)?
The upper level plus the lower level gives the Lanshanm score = 30.7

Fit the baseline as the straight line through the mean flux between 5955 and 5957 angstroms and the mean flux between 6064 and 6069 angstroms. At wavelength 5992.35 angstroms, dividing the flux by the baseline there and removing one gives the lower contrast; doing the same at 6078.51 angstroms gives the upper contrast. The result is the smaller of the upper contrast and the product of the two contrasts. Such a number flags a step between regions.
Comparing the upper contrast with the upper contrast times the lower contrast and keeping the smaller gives -0.007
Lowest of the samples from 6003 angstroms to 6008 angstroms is 14.81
